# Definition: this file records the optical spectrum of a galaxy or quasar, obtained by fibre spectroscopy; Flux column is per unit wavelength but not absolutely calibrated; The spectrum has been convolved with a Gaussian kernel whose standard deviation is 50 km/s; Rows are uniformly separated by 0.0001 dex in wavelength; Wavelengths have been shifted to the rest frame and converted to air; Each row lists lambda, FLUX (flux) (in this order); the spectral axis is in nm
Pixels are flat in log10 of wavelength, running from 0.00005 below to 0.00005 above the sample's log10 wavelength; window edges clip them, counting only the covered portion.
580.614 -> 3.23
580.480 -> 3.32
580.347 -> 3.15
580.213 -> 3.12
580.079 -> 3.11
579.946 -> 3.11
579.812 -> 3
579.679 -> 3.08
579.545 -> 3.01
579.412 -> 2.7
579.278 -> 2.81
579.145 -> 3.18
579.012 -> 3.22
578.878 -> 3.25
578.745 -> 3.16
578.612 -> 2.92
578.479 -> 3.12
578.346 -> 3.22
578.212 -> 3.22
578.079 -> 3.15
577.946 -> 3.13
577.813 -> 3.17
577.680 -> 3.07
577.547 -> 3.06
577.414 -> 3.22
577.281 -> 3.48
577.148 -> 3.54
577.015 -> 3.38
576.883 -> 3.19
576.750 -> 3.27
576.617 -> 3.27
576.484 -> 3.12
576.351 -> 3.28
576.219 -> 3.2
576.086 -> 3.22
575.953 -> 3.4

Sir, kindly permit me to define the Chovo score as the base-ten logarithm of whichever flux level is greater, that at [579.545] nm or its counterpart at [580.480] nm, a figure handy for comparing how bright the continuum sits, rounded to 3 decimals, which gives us 0.521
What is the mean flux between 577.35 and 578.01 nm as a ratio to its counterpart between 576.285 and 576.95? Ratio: 0.970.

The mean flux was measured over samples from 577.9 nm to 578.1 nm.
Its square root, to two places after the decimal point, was 1.77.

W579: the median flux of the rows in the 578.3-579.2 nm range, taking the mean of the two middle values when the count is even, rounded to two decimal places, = 3.18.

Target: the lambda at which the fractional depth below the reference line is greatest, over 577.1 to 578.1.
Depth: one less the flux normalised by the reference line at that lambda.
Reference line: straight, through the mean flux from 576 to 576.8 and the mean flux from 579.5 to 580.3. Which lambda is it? 577.547 nm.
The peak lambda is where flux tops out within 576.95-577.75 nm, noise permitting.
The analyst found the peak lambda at 577.148 nm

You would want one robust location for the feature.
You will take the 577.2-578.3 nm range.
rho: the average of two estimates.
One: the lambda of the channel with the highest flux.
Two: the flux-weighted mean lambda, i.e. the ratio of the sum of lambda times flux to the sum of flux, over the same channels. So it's 577.51 nm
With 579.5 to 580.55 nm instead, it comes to 580.25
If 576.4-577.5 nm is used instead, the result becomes 577.05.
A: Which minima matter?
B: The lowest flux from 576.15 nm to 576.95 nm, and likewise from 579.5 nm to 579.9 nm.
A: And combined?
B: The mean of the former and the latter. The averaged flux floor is 3.06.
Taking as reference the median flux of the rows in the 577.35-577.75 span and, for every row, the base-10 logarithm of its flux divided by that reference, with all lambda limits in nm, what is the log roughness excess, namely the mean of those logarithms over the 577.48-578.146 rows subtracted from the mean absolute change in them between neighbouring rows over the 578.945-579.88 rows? 0.02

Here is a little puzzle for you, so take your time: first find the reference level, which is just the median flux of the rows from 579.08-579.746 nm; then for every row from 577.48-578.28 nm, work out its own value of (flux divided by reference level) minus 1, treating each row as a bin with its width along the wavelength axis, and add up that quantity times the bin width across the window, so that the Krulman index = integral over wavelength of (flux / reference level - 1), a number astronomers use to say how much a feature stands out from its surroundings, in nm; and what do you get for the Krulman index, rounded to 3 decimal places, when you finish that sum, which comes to 0.033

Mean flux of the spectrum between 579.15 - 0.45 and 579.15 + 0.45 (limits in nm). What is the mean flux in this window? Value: 3.05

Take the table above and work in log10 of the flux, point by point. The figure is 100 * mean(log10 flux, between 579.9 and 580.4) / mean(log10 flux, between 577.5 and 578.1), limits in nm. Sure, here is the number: 100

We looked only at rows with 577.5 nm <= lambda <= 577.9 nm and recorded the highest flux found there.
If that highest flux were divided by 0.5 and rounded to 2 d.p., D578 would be 6.34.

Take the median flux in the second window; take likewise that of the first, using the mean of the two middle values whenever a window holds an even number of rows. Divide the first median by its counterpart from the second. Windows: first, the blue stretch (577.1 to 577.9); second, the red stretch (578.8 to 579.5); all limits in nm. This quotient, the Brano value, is 1.00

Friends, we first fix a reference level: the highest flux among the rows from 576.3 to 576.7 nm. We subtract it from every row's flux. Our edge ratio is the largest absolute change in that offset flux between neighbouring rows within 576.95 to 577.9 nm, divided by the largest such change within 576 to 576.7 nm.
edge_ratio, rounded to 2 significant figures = 1.6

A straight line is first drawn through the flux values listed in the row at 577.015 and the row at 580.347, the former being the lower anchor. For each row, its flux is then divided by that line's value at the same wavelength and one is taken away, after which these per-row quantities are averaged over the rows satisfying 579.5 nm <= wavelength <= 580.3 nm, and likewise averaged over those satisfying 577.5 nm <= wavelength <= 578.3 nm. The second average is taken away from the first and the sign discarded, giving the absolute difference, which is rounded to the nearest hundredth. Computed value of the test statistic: 0.02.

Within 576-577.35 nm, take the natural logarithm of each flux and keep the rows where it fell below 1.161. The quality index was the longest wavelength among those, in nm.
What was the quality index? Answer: 576.883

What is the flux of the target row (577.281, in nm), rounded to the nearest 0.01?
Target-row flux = 3.48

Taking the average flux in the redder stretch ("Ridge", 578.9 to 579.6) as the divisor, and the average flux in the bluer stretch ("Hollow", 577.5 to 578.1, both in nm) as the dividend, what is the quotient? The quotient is 1.04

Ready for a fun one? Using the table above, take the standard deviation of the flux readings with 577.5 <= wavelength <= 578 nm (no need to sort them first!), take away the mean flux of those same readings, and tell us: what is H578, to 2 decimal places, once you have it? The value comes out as -3.06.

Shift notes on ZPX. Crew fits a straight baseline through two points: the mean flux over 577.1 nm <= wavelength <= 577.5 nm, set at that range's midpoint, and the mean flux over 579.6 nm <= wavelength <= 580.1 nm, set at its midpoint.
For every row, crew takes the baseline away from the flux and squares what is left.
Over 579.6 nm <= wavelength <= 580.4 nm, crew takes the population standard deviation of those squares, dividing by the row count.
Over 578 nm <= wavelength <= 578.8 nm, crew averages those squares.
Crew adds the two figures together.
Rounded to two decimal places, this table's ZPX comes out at 0.03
